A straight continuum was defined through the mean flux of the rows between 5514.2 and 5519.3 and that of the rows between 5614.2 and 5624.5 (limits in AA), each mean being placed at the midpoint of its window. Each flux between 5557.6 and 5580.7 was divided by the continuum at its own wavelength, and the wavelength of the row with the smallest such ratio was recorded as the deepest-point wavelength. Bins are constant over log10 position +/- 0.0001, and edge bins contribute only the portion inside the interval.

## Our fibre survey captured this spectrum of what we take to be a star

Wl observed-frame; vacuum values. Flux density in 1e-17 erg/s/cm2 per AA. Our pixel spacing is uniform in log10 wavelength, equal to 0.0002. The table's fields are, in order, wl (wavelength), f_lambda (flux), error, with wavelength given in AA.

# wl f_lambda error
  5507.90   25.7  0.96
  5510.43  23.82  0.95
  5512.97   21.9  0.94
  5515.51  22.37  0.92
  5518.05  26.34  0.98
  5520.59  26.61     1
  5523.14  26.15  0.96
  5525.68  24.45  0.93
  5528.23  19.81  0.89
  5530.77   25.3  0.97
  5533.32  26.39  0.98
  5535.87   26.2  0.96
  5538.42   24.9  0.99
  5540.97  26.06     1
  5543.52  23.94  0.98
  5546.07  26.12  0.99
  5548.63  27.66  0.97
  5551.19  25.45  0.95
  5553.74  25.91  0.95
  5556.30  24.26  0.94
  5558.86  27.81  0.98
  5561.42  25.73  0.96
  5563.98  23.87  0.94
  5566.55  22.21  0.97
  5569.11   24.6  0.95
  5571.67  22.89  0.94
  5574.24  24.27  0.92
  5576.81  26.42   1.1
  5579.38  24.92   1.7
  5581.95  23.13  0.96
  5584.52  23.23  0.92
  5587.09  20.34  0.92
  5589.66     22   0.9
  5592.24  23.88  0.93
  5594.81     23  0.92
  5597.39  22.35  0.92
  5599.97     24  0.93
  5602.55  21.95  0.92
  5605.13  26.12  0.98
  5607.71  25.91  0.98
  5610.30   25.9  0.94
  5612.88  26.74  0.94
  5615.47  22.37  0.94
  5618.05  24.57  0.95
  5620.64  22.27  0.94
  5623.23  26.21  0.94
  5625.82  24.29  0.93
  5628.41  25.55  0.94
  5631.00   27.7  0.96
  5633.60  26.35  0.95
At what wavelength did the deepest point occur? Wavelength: 5566.55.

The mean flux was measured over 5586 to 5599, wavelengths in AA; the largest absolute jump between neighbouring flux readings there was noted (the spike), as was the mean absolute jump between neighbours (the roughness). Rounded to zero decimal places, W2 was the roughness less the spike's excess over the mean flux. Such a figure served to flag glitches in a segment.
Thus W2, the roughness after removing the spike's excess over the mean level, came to 22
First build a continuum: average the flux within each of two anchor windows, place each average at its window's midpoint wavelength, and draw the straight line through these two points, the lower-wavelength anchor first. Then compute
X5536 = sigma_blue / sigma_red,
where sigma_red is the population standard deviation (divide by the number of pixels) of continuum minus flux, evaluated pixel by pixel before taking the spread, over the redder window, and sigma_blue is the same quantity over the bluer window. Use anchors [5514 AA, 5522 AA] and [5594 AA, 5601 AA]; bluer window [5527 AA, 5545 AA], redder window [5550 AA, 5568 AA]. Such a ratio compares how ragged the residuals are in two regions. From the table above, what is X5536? 1.4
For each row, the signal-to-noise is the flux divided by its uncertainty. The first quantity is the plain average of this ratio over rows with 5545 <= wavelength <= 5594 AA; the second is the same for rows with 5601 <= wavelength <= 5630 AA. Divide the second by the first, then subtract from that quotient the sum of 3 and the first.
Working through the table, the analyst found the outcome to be -27.0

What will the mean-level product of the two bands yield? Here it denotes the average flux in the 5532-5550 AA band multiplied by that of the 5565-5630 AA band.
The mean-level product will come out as 621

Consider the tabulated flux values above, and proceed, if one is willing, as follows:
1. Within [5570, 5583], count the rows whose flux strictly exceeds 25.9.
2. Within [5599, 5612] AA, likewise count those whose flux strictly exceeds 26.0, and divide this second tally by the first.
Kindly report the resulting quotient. 1.00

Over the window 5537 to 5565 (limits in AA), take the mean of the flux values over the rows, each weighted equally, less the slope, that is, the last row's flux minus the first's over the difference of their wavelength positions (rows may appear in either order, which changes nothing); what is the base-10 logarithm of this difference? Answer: 1.41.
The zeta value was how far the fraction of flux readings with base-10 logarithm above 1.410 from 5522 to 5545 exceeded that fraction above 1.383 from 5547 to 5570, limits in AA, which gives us -0.3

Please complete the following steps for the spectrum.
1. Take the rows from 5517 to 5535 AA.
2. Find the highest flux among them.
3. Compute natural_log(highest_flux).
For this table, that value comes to 3.28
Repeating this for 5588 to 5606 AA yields 3.26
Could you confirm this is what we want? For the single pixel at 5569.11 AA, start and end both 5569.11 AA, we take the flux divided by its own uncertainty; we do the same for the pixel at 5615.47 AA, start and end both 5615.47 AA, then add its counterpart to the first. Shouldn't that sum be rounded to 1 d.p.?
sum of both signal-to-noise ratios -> 49.7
